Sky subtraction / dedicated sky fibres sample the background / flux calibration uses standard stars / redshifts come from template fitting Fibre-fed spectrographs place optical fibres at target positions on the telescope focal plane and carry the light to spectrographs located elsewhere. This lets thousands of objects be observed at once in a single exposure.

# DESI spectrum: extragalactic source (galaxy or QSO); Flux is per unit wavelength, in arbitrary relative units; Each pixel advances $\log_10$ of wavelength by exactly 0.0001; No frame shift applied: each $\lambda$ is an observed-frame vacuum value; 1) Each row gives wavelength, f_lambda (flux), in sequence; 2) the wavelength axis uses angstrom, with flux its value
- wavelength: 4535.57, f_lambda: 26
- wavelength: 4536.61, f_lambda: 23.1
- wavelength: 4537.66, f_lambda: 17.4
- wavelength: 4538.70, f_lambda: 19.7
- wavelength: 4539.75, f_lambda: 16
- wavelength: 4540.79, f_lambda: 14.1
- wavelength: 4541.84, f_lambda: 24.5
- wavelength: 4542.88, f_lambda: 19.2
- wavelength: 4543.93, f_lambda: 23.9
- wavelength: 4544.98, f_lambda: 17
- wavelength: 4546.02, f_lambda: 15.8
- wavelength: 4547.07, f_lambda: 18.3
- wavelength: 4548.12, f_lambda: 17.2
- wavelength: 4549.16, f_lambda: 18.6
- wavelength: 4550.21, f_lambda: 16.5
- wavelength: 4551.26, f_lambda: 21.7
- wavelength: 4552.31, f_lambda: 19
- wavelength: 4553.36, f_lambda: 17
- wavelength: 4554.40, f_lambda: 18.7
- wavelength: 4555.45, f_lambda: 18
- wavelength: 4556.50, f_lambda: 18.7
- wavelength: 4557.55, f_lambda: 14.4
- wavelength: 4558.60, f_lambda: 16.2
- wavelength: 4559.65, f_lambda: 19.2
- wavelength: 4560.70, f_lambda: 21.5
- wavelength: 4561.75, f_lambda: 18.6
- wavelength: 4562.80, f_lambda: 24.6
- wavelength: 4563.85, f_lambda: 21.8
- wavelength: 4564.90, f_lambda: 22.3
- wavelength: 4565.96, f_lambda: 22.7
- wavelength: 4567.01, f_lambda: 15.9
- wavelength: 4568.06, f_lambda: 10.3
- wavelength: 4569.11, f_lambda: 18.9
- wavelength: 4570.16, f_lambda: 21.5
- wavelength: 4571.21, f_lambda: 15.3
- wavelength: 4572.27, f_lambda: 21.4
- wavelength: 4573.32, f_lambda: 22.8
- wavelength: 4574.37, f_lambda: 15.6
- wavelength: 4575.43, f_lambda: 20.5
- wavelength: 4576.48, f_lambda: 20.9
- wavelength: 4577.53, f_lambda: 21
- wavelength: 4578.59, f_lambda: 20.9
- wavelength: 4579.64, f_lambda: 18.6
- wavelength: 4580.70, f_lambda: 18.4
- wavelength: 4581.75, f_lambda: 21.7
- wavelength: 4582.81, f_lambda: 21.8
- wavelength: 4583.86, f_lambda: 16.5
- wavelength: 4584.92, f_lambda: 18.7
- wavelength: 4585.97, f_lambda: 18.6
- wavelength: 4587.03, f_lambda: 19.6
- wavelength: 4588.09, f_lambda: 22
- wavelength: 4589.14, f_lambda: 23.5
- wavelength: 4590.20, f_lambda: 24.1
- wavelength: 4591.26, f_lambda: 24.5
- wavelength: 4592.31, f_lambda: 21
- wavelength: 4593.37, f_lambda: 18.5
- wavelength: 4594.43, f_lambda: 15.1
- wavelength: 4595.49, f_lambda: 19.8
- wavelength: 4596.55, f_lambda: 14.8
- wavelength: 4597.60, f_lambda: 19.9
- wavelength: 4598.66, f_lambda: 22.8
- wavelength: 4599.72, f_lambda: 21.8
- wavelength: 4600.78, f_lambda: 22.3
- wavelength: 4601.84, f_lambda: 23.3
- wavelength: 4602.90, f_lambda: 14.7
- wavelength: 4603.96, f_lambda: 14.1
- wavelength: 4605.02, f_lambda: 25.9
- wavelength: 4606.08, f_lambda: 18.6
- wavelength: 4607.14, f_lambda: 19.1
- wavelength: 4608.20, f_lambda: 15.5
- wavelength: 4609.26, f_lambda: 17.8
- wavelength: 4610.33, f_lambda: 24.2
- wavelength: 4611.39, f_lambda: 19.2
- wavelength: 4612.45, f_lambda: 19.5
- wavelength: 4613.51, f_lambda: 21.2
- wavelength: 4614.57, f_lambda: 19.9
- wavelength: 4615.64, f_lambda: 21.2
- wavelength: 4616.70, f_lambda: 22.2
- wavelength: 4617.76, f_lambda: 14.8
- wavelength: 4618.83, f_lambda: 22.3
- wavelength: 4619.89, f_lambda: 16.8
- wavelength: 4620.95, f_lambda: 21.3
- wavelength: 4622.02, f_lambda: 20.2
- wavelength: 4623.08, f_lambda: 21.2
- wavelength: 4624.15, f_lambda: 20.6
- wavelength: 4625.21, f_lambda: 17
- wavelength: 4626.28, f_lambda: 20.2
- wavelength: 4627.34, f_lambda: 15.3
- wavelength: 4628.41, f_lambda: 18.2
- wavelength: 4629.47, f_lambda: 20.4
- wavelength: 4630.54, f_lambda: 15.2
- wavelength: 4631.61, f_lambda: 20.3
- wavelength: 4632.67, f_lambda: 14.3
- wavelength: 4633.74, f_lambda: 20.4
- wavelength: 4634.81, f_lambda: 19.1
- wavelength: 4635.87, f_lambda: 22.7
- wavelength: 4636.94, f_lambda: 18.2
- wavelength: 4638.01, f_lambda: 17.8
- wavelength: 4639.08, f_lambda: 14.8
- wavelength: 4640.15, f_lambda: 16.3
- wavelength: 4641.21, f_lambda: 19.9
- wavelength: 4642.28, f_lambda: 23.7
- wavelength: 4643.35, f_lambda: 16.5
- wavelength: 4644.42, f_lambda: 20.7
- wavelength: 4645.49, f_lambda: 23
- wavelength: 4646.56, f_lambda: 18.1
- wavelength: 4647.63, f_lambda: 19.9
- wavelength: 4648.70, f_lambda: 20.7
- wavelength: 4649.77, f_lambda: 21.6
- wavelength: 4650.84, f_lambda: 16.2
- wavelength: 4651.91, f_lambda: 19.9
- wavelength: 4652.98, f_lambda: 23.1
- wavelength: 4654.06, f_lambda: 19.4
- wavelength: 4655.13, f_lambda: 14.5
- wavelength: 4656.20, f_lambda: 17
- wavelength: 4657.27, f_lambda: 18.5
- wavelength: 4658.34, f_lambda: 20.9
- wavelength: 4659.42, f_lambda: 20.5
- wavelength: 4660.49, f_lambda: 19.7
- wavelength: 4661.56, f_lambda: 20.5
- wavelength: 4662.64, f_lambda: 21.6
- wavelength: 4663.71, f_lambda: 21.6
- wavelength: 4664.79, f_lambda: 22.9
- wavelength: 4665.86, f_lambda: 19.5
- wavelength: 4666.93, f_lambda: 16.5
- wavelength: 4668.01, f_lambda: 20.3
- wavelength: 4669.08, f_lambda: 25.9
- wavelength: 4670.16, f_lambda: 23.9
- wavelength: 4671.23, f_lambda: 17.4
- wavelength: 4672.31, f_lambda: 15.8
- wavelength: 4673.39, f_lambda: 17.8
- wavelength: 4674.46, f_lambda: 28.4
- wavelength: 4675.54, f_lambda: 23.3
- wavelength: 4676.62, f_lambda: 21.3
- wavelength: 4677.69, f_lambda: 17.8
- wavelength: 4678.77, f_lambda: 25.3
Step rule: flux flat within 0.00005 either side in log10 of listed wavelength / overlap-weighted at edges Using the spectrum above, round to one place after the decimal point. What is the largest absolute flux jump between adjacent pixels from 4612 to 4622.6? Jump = 7.5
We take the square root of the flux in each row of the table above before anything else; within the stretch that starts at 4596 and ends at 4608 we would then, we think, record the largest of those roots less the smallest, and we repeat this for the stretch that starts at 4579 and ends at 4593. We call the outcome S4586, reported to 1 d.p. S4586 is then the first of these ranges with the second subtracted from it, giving 0.4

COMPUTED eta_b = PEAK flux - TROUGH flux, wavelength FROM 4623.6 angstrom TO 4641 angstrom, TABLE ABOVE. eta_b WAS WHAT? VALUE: 8.4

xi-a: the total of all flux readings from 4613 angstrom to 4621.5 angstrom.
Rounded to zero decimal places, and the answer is 160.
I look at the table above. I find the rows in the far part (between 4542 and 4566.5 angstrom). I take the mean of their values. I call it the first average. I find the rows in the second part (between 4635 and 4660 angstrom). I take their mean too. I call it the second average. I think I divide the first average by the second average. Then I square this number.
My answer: 0.99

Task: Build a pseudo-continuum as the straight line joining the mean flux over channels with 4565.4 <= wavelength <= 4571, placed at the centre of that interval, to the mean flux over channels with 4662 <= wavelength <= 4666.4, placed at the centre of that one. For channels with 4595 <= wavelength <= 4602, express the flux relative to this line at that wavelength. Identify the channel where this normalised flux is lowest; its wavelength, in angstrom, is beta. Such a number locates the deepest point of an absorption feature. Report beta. 4596.55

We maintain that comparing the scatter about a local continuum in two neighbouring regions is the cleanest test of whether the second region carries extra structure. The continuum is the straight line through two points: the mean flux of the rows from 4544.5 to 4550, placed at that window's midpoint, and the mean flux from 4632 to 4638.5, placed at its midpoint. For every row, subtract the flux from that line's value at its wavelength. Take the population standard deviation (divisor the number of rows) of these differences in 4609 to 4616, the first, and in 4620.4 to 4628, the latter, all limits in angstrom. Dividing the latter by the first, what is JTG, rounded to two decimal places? 1.15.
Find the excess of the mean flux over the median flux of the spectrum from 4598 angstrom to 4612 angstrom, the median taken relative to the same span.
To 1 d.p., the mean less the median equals 0.7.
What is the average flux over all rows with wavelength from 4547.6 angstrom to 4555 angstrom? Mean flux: 18.4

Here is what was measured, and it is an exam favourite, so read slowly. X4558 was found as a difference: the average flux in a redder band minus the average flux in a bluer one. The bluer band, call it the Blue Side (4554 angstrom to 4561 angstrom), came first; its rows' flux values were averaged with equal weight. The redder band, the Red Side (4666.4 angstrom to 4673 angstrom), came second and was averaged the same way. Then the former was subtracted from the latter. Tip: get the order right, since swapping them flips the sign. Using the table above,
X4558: 1.9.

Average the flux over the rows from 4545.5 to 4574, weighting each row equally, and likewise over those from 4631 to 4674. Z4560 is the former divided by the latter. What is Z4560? 0.96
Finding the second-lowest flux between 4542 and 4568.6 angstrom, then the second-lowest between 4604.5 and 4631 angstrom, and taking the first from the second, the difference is 0.80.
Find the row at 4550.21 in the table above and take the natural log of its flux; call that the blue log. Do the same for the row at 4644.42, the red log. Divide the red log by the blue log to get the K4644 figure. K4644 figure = 1.08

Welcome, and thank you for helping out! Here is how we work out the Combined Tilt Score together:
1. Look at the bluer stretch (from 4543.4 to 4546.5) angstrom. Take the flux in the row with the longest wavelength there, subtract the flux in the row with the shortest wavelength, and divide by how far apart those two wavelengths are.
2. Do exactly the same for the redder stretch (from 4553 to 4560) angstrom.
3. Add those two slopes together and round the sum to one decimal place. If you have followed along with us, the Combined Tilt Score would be -3.5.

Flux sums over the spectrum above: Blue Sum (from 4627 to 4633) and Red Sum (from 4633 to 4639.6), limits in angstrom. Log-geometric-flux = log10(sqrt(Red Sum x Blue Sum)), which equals 2.03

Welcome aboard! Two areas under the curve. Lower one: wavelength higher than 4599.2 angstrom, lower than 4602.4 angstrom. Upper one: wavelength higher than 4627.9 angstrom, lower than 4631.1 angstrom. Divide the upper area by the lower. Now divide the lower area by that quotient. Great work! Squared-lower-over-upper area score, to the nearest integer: 89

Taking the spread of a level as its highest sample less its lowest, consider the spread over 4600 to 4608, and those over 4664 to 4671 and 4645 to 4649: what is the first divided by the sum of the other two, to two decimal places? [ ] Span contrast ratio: 0.83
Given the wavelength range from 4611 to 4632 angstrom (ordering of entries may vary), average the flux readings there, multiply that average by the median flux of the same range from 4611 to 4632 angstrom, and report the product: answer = 391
